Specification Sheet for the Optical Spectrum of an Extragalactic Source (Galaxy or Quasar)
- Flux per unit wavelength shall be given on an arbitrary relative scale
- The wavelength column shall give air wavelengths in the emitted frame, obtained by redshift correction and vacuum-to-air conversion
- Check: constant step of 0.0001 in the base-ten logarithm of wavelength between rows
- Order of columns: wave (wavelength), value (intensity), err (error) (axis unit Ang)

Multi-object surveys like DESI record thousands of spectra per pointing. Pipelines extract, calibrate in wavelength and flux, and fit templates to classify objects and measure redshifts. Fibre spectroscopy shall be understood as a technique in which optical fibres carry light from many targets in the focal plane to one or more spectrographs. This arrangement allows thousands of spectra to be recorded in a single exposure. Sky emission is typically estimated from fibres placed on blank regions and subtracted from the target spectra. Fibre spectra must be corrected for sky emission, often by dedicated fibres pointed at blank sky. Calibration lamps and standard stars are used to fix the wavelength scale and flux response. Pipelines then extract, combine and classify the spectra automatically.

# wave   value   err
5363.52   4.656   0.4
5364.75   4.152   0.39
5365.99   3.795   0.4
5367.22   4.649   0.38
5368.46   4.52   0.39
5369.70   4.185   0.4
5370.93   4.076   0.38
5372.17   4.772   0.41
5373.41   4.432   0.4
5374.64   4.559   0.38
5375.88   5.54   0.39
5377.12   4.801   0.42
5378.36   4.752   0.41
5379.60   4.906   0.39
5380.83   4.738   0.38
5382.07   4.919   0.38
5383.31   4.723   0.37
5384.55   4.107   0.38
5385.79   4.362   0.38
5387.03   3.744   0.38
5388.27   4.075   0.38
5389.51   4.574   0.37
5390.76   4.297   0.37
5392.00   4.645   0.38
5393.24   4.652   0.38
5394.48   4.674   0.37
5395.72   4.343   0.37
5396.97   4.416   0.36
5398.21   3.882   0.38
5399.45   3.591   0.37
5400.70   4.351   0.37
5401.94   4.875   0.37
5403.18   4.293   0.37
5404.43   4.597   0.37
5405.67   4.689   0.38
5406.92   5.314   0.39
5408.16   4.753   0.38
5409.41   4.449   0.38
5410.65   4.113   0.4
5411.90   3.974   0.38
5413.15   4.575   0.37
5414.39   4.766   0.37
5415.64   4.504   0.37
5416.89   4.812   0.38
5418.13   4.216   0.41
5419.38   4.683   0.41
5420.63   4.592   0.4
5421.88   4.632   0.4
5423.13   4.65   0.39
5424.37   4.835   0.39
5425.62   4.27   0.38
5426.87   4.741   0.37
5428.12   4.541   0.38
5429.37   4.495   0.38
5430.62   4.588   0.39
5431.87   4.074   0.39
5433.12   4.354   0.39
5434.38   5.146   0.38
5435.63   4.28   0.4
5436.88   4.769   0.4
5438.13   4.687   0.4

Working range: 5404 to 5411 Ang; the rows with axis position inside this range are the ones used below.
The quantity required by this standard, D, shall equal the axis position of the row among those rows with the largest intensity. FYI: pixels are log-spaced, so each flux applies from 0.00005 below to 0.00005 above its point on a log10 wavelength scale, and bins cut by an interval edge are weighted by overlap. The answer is 5406.92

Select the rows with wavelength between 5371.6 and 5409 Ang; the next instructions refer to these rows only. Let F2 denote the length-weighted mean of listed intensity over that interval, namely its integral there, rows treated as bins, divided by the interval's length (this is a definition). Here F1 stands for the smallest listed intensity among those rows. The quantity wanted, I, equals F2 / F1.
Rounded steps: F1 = 3.591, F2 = 4.54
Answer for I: 1.27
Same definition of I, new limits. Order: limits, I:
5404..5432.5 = 1.15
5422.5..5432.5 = 1.11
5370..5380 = 1.16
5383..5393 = 1.15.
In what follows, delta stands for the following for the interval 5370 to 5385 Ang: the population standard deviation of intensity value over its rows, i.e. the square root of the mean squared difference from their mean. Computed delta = 0.37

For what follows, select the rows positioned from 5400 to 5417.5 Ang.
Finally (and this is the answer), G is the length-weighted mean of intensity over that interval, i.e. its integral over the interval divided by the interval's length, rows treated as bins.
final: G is 4.57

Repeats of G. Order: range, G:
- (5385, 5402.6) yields 4.32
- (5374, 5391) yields 4.58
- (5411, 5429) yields 4.55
